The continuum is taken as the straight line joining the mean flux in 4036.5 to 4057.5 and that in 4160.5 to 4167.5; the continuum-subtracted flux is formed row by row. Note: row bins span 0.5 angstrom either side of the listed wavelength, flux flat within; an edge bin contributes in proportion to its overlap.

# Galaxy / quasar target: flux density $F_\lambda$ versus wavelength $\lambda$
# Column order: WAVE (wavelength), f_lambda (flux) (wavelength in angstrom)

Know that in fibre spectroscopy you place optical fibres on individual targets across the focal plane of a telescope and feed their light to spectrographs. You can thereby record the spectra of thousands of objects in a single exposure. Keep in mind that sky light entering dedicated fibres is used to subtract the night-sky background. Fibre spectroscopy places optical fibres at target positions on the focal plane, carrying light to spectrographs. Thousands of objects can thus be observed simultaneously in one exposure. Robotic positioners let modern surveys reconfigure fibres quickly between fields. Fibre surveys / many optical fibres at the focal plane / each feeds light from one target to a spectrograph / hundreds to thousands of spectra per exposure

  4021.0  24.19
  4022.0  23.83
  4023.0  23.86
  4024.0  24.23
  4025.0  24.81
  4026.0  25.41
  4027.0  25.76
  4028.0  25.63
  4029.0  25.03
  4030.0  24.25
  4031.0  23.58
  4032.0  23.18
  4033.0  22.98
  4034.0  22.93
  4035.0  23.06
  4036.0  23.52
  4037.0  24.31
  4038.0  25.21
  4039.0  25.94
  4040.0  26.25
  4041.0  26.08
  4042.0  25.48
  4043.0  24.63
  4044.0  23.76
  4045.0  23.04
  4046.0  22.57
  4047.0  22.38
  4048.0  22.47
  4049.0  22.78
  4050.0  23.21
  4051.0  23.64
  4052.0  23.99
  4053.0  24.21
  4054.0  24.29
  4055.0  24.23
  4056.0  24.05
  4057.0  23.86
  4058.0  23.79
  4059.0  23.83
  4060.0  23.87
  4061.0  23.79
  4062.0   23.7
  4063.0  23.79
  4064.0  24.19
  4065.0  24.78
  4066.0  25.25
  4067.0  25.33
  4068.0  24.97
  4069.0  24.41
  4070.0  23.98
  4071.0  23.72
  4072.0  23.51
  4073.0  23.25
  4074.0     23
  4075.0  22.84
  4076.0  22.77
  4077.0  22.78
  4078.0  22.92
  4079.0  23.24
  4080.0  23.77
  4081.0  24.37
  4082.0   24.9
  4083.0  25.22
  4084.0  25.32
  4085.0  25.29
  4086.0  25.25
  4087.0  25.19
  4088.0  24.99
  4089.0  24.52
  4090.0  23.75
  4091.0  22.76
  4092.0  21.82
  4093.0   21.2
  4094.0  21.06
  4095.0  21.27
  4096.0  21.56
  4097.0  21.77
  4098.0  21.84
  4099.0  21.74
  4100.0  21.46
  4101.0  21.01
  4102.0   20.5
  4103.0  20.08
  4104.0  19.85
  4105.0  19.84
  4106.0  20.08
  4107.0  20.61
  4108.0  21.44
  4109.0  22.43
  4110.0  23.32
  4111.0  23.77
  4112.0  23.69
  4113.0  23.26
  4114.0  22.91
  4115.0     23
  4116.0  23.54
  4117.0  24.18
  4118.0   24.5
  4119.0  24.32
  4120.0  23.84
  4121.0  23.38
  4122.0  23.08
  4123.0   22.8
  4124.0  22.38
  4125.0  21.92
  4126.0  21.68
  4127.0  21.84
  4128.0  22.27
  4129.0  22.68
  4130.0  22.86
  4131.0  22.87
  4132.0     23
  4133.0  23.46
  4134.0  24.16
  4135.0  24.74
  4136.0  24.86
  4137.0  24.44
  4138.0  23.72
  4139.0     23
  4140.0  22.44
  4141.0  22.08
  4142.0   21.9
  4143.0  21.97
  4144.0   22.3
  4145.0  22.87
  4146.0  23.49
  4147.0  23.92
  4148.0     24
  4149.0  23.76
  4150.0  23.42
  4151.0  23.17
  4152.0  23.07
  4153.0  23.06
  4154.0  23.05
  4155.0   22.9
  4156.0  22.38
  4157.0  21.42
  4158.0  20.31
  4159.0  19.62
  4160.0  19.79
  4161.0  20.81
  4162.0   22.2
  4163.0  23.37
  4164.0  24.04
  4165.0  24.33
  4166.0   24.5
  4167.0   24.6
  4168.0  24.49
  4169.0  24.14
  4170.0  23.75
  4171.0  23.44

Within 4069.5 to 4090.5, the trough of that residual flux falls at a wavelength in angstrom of 4076.0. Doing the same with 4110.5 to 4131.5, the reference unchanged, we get 4126.0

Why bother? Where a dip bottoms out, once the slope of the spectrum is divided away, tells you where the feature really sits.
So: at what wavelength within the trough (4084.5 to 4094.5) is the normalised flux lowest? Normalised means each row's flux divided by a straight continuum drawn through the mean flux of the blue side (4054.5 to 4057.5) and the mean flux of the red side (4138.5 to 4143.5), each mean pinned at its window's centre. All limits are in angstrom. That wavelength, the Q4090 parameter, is 4094.0 angstrom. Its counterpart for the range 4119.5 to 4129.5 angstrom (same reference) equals 4126.0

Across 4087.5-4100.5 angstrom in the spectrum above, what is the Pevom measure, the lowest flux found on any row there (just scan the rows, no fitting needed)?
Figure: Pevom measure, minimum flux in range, 21.06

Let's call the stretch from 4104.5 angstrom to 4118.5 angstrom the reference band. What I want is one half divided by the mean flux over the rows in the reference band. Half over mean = 0.0221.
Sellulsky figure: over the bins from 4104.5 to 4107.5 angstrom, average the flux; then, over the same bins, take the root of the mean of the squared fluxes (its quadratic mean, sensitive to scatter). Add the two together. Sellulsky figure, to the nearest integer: 40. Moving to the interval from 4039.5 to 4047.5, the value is 49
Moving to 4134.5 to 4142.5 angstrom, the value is 47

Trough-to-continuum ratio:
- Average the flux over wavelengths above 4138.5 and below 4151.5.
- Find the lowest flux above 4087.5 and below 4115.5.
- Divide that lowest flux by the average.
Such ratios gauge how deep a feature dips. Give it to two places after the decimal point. 0.86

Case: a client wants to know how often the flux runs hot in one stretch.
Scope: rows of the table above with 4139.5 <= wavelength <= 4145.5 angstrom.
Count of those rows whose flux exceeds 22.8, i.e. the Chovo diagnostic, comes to 1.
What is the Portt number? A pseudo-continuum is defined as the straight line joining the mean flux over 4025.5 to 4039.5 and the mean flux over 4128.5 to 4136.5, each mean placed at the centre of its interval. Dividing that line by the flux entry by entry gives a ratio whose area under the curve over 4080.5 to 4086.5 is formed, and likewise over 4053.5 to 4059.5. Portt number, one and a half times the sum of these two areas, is 17.7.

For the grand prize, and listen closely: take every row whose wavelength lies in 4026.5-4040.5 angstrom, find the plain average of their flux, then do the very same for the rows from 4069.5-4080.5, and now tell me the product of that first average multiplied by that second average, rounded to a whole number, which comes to 567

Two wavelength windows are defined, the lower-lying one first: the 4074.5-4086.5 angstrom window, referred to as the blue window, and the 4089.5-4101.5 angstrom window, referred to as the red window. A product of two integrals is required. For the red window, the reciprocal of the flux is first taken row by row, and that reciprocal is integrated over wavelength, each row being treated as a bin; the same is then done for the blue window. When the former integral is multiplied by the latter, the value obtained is 0.276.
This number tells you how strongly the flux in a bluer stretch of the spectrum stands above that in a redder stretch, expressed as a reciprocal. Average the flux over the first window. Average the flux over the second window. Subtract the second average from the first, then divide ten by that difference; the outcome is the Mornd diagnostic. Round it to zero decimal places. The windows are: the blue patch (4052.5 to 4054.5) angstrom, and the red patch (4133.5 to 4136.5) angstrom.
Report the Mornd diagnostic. -30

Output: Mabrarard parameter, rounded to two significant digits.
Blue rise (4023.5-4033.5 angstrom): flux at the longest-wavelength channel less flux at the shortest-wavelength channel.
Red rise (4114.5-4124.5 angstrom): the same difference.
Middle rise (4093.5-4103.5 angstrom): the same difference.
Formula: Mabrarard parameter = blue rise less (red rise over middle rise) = -1.9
